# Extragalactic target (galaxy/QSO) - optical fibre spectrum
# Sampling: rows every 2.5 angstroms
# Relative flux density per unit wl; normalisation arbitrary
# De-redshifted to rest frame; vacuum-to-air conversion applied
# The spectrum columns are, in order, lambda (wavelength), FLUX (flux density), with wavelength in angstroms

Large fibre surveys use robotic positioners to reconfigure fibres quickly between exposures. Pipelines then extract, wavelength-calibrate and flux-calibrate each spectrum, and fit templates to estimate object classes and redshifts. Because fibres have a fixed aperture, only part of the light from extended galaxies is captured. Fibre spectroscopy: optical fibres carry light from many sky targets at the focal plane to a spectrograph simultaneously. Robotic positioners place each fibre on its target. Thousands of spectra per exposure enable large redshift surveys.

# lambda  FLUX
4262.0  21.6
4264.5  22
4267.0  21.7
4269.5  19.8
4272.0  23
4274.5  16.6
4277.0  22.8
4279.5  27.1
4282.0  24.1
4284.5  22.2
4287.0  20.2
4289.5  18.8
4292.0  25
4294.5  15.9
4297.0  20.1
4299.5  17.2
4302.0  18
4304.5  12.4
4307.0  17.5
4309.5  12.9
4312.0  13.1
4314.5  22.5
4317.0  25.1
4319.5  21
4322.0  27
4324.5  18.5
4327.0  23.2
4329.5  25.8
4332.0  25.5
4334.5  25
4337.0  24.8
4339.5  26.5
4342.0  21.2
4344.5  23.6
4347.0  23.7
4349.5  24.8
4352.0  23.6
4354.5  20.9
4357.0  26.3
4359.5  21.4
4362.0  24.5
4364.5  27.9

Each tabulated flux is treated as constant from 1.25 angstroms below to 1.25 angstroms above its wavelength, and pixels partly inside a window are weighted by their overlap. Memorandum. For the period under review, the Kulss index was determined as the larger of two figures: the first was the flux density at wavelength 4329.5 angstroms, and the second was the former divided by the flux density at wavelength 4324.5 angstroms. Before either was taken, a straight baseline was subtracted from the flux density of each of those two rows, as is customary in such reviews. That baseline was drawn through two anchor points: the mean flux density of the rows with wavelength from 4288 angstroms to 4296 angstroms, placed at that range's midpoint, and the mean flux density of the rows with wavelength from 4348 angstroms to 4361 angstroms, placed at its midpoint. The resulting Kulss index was 3.8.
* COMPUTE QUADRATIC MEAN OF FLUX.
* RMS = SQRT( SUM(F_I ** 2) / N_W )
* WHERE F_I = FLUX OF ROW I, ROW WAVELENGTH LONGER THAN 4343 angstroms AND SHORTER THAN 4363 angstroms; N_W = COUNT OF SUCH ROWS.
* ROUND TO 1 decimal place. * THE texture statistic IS 23.7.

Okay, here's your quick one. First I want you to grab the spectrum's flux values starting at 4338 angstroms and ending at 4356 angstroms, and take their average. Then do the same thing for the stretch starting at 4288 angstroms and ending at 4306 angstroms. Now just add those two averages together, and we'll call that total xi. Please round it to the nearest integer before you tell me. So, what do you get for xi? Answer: 42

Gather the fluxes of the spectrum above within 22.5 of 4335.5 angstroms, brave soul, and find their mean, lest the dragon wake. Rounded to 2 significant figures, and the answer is 24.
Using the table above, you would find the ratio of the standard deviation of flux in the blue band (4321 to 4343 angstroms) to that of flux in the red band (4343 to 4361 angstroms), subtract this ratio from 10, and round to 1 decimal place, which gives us 8.5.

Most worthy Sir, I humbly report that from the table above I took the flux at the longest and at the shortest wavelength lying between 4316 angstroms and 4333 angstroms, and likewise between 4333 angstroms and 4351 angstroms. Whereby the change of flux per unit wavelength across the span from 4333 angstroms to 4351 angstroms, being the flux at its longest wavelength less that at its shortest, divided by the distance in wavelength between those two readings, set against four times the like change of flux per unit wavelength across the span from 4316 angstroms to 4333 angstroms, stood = -0.125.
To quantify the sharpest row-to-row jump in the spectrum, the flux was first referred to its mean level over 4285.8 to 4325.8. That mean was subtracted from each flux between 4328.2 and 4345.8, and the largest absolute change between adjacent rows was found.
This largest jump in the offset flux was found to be 5.3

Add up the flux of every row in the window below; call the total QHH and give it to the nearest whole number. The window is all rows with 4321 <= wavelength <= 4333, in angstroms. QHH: 120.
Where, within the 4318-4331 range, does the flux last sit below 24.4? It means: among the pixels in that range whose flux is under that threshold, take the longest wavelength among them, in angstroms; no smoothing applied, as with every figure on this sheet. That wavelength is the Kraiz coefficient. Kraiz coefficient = 4327.0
